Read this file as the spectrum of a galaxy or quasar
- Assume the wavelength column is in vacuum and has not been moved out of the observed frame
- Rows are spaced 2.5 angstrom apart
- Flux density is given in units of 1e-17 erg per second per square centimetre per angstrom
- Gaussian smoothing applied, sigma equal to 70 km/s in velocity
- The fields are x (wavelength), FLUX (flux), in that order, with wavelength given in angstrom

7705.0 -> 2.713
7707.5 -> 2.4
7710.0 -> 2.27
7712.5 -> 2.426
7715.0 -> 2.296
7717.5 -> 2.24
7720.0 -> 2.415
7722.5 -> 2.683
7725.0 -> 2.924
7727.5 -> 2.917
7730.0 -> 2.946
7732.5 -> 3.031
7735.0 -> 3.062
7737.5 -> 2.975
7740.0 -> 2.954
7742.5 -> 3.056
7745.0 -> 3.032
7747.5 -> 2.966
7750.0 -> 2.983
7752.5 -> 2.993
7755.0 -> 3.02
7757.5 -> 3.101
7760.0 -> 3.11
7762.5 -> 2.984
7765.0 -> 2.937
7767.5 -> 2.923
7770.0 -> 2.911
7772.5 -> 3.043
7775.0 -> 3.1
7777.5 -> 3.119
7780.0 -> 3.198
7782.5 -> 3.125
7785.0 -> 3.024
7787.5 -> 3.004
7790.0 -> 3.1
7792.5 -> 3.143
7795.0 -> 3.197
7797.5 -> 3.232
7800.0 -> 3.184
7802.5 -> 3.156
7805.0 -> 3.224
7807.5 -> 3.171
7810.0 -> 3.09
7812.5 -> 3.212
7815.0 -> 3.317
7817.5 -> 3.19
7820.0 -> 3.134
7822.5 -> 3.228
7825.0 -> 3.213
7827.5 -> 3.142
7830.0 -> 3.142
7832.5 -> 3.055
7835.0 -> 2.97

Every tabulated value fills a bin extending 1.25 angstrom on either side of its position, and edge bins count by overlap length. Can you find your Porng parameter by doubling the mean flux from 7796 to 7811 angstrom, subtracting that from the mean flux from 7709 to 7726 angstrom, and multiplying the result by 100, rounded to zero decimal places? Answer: -389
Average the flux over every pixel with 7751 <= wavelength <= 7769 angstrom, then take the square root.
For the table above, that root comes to 1.73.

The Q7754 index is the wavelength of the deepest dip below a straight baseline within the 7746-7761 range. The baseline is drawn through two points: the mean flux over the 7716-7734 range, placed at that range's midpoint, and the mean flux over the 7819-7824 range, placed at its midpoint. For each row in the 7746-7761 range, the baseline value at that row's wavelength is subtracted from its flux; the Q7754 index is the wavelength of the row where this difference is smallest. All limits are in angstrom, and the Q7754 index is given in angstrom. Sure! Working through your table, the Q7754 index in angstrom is 7747.5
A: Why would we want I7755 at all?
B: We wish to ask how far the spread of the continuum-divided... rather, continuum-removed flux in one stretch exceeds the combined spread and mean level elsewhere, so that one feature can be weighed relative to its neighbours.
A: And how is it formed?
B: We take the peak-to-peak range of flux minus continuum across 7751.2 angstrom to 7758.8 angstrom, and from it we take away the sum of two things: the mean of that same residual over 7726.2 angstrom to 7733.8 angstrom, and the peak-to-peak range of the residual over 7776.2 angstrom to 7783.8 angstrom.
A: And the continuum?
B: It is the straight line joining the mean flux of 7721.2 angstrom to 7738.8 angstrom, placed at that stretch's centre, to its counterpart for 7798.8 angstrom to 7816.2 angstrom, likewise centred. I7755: -0.02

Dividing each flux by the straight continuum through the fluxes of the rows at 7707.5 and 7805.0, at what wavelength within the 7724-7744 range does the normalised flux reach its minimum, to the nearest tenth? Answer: 7740.0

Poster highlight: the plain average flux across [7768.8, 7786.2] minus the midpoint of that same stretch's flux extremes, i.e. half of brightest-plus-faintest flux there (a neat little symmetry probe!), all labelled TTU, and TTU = 0.020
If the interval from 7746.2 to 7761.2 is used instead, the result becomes -0.009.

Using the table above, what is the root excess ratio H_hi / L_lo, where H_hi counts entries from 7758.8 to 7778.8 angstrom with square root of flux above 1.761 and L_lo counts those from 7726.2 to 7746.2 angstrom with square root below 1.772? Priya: 0.25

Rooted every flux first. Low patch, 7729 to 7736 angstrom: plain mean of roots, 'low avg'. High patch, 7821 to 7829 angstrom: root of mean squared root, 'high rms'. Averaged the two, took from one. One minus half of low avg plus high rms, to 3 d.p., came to -0.762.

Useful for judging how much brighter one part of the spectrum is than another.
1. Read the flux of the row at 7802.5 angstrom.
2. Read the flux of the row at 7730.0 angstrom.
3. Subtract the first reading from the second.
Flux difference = -0.2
